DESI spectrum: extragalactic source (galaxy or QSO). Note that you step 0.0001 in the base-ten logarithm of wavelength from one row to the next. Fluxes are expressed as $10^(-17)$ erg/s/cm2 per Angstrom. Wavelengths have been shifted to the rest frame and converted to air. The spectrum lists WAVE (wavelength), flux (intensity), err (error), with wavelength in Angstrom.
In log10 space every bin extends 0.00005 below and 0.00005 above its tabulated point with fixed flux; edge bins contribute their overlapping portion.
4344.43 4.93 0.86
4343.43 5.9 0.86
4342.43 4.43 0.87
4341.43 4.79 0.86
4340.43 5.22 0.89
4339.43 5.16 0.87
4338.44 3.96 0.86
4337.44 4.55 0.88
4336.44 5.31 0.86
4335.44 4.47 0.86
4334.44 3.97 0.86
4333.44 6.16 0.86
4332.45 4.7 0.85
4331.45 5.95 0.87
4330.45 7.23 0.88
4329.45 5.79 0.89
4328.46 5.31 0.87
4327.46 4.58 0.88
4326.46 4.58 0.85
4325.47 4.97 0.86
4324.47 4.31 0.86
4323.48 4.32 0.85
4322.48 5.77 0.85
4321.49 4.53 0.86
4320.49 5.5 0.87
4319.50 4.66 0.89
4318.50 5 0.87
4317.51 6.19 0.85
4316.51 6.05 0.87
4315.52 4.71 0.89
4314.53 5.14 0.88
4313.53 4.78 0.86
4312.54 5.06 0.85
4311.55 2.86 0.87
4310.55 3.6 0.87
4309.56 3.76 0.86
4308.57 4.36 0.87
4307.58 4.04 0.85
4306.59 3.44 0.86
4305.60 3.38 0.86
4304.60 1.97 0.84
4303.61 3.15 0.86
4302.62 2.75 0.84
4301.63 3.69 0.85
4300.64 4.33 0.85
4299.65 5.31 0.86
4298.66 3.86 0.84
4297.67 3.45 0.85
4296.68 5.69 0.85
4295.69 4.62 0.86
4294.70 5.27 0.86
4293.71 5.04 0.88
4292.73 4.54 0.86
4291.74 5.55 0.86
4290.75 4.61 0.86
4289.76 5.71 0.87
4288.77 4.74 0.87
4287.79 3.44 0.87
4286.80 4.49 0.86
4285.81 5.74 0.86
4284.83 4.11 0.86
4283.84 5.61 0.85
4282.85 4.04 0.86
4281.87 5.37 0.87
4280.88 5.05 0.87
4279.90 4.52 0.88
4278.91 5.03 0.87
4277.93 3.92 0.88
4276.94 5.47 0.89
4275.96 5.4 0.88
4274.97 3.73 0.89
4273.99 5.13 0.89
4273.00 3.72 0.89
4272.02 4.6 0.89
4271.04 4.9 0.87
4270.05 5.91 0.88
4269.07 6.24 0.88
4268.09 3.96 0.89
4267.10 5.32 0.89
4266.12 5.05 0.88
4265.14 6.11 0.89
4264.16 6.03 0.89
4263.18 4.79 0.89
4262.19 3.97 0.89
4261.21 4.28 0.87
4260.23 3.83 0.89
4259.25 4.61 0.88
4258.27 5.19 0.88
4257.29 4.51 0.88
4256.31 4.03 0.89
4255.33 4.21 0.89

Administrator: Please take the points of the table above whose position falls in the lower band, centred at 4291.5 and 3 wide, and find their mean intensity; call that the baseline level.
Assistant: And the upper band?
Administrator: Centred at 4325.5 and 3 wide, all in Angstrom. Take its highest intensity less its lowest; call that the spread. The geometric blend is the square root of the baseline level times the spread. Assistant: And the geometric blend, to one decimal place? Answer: 1.8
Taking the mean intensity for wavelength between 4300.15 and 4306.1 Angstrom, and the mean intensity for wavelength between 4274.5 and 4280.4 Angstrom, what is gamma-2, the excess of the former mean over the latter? -1.5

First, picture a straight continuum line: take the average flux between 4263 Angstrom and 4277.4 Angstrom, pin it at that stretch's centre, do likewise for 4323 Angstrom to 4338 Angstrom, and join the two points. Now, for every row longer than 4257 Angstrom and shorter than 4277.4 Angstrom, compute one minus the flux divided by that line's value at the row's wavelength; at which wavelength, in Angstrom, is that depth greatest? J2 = 4273.00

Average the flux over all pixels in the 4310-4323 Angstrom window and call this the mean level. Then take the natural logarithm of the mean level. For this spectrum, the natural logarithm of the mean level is 1.59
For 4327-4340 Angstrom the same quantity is 1.64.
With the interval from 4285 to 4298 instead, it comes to 1.58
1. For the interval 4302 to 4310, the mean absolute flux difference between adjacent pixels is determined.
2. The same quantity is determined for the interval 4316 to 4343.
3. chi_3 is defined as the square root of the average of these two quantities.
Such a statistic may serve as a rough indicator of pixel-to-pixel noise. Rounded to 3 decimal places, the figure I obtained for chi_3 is 0.852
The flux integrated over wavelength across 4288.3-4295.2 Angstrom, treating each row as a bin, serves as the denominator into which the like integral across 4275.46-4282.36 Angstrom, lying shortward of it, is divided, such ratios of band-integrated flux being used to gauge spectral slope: 0.98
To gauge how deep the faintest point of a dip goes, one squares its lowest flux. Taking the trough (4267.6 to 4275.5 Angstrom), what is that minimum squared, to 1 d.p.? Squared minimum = 13.8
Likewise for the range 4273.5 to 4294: 11.8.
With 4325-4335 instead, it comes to 15.8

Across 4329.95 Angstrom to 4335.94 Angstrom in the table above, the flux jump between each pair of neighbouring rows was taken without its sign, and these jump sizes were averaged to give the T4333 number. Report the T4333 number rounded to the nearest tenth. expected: 1.3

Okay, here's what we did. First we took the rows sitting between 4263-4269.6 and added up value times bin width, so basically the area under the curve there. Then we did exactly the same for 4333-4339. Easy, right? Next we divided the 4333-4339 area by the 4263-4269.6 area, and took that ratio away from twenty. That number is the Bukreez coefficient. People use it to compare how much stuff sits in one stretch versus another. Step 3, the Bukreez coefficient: 19.2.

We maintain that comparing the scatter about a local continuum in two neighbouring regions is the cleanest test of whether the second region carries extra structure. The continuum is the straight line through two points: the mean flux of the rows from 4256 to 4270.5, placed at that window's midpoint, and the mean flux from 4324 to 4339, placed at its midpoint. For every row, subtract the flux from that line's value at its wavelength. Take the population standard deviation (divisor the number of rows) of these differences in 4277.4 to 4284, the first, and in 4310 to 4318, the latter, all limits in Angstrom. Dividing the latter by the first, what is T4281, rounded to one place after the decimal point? 1.8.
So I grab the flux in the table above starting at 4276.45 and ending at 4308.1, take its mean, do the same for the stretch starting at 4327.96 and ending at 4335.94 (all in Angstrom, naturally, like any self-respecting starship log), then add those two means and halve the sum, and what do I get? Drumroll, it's 4.9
